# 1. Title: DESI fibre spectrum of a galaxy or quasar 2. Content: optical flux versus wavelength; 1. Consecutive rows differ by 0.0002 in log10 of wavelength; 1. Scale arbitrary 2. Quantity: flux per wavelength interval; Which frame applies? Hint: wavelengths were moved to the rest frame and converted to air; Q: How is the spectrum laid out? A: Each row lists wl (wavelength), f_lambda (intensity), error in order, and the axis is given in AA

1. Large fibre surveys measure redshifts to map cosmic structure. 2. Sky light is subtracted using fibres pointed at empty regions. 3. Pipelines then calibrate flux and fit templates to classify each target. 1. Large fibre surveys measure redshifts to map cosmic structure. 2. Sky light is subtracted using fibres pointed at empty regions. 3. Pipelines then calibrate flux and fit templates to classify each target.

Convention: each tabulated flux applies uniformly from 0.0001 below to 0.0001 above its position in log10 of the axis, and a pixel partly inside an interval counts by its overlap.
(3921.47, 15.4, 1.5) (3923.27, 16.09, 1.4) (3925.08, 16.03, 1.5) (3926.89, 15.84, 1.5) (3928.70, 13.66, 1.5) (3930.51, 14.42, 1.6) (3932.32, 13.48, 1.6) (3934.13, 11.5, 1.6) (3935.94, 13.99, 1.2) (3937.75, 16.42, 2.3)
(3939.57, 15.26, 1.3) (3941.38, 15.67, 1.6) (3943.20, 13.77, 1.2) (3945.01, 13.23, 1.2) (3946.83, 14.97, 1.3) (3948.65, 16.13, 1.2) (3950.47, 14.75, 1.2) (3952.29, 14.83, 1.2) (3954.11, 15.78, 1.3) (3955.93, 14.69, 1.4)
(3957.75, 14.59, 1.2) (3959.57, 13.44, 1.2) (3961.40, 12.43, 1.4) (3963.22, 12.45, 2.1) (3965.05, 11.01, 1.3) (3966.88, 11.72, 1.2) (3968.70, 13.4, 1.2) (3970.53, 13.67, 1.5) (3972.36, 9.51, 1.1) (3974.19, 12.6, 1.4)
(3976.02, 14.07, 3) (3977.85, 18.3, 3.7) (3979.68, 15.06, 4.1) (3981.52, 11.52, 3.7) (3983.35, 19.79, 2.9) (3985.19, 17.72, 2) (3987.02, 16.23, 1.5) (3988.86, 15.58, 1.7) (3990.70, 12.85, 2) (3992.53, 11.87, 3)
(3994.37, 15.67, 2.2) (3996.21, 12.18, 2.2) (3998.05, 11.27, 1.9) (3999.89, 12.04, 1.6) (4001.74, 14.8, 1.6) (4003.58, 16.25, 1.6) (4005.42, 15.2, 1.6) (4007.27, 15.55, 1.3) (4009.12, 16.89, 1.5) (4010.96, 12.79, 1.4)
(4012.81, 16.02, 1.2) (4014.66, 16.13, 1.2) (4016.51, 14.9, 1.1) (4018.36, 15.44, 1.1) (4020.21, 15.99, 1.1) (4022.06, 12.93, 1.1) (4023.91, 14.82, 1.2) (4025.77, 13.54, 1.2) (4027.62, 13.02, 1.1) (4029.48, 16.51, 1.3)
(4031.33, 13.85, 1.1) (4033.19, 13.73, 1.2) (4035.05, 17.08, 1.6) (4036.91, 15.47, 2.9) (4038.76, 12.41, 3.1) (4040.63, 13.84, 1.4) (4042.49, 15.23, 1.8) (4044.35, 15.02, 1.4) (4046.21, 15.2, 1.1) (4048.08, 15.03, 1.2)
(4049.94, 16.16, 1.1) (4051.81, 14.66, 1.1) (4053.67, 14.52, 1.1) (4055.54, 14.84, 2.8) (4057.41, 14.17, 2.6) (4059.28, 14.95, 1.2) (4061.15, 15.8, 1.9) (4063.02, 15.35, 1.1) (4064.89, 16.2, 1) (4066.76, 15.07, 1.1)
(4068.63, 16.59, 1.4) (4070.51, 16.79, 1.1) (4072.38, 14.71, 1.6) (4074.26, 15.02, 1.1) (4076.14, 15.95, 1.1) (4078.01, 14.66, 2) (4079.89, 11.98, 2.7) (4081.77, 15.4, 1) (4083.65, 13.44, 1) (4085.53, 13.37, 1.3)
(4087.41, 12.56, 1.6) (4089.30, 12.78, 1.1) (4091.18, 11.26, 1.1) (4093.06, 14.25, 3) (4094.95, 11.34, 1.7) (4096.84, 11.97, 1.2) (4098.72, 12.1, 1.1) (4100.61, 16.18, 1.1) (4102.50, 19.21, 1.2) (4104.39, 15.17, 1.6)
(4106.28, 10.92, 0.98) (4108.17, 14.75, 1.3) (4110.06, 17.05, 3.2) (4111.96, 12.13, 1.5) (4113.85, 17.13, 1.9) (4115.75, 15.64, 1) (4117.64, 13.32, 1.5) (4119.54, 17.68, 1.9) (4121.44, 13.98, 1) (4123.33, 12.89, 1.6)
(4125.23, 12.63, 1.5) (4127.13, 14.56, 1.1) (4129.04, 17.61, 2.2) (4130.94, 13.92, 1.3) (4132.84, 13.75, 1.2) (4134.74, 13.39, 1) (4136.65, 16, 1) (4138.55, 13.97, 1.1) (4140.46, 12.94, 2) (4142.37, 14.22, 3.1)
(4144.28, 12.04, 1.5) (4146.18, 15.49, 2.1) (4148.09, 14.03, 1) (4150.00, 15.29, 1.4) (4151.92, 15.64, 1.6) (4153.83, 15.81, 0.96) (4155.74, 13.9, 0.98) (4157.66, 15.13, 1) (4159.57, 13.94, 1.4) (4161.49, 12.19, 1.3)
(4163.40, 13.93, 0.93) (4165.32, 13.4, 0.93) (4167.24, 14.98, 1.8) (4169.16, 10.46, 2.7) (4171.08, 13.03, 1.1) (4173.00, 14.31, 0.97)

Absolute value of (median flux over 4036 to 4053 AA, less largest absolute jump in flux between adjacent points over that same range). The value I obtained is 12.0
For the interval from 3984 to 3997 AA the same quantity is 11.8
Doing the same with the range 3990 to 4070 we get 10.9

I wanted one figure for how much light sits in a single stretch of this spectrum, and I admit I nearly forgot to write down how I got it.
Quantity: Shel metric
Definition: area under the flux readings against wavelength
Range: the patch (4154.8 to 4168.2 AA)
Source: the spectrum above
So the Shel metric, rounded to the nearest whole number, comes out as 187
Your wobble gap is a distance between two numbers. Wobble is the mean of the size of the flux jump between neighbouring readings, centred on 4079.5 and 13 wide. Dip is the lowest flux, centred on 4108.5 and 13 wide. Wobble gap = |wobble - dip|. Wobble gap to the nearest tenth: 9.2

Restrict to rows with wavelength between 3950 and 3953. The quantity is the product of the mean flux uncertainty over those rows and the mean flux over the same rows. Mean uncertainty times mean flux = 18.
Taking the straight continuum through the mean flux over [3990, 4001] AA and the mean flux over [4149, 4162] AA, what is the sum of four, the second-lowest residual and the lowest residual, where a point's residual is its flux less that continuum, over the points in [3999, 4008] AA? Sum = 5.4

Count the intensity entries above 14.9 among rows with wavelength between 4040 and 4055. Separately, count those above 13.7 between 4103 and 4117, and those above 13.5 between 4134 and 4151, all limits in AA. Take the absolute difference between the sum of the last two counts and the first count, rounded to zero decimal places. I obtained 6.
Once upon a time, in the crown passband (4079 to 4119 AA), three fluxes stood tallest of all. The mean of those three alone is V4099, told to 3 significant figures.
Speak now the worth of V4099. 17.8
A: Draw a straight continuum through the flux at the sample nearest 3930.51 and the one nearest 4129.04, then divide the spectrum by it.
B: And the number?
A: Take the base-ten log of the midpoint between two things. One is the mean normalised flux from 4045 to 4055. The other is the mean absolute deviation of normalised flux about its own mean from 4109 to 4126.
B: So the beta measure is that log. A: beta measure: -0.29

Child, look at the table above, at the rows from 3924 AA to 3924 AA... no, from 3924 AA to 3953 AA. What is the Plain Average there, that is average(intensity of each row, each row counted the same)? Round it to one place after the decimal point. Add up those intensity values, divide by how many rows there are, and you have 14.6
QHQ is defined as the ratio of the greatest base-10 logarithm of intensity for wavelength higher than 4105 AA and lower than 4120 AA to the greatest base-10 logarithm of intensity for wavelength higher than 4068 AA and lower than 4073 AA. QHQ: 1.02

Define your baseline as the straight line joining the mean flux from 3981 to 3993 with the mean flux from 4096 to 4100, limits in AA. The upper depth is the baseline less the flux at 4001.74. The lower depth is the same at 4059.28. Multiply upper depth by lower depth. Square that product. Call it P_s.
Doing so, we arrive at 0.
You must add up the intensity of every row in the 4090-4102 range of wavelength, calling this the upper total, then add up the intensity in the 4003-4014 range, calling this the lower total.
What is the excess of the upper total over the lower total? -16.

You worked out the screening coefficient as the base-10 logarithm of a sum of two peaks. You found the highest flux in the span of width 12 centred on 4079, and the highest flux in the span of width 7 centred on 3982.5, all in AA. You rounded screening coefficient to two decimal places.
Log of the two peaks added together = 1.55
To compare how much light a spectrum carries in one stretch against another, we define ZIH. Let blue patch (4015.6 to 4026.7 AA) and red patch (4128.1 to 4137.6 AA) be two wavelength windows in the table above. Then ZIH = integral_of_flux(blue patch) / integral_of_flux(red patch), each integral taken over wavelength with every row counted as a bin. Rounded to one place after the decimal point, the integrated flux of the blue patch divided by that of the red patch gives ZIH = 1.1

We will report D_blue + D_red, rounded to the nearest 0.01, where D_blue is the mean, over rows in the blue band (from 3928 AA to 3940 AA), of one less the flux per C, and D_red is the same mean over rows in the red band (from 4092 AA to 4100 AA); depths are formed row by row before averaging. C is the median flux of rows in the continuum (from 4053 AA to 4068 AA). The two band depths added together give 0.23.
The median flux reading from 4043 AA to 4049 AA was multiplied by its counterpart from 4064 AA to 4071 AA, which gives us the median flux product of 246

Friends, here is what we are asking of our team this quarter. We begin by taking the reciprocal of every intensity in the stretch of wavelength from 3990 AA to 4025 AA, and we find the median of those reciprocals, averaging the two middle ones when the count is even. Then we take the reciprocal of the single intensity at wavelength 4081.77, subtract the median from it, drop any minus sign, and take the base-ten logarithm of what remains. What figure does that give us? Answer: -2.66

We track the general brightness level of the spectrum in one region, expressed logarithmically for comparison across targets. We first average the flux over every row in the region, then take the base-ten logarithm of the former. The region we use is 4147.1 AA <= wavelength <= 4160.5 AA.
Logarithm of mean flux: 1.17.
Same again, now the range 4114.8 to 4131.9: 1.17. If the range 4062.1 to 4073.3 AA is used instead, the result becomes 1.20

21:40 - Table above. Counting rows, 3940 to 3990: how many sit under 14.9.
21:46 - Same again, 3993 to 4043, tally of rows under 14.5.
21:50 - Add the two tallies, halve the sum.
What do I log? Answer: 14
